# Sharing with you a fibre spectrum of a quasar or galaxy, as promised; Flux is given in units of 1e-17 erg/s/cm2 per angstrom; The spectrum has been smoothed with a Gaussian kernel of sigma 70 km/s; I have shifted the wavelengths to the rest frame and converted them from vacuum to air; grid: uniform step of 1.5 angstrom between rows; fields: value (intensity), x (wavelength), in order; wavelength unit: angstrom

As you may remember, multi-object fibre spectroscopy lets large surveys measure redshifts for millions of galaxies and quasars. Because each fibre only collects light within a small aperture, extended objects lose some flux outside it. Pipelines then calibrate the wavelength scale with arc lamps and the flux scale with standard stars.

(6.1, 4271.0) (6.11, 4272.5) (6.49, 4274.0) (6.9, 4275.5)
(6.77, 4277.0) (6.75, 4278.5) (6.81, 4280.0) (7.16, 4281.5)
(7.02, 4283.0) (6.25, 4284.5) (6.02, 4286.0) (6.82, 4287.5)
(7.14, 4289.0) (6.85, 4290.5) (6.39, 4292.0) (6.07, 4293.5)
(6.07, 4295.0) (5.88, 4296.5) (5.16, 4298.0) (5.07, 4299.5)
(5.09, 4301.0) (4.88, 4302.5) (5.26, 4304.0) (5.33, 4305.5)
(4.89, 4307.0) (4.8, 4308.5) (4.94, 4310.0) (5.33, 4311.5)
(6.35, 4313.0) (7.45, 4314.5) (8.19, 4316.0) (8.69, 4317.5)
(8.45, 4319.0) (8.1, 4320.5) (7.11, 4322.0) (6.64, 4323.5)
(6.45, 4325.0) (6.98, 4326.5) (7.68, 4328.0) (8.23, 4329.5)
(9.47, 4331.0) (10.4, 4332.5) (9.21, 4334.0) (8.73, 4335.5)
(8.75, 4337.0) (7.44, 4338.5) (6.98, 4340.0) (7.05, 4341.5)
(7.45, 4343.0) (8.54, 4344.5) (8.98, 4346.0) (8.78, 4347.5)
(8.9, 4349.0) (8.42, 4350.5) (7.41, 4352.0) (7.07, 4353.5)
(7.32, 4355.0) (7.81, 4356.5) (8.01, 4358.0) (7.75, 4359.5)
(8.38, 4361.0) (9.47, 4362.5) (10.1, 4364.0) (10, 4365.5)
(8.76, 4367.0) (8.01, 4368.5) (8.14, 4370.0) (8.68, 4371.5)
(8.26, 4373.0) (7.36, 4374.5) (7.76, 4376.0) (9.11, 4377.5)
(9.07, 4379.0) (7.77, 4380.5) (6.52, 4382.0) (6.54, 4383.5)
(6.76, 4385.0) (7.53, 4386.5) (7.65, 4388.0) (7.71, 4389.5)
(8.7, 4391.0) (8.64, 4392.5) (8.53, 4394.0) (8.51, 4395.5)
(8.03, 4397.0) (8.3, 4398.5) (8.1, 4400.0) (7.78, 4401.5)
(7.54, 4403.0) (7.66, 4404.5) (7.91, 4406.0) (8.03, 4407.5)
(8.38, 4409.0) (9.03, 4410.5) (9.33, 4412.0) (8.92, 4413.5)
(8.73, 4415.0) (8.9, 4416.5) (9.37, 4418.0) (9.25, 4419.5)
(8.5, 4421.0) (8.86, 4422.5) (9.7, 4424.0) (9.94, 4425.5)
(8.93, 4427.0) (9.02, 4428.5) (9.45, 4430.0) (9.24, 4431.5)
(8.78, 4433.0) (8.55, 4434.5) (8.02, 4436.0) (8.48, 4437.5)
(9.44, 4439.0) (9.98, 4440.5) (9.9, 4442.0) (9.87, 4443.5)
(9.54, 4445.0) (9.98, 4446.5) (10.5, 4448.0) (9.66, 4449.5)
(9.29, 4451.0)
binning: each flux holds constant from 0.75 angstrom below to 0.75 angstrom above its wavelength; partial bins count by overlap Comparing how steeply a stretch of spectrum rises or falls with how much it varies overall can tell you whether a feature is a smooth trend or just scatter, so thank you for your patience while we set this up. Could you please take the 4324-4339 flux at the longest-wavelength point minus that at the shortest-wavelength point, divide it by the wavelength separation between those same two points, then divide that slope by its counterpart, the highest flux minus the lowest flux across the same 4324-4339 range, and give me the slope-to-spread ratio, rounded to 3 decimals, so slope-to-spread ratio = 0.019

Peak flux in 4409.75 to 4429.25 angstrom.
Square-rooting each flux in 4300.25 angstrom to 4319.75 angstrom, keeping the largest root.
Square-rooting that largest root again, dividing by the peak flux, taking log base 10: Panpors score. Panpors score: -0.763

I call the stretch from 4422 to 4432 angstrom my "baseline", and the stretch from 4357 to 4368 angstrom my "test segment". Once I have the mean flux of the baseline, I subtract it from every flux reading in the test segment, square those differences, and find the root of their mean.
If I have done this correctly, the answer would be 1.0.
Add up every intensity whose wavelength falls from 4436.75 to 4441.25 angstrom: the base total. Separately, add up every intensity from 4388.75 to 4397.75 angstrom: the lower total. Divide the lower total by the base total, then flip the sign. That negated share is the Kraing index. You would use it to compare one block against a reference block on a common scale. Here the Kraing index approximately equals -1.80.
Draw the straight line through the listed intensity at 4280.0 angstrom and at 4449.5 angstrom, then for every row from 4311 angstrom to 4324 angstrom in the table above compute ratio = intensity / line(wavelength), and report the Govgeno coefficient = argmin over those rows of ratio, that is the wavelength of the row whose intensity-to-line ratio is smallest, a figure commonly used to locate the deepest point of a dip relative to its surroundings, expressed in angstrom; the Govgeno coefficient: 4311.5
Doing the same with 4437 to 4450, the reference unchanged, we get 4437.5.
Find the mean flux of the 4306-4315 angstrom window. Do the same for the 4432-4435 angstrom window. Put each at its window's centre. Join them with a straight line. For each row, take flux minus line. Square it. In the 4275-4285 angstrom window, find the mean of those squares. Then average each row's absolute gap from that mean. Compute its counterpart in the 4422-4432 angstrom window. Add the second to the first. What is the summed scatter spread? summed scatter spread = 1.3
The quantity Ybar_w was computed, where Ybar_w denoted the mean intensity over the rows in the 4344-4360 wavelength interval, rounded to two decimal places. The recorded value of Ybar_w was 8.09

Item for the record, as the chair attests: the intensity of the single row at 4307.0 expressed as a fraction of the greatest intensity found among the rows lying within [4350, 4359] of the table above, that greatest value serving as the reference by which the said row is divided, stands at 0.58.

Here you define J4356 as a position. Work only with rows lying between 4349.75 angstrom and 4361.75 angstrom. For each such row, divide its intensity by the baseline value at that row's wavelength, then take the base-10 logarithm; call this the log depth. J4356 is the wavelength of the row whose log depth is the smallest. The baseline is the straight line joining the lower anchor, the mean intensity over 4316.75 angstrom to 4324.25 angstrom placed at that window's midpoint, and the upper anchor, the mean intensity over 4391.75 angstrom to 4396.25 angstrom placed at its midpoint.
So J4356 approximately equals 4353.5 angstrom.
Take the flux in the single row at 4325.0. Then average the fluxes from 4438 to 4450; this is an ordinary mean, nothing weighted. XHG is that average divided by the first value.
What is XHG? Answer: 1.5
